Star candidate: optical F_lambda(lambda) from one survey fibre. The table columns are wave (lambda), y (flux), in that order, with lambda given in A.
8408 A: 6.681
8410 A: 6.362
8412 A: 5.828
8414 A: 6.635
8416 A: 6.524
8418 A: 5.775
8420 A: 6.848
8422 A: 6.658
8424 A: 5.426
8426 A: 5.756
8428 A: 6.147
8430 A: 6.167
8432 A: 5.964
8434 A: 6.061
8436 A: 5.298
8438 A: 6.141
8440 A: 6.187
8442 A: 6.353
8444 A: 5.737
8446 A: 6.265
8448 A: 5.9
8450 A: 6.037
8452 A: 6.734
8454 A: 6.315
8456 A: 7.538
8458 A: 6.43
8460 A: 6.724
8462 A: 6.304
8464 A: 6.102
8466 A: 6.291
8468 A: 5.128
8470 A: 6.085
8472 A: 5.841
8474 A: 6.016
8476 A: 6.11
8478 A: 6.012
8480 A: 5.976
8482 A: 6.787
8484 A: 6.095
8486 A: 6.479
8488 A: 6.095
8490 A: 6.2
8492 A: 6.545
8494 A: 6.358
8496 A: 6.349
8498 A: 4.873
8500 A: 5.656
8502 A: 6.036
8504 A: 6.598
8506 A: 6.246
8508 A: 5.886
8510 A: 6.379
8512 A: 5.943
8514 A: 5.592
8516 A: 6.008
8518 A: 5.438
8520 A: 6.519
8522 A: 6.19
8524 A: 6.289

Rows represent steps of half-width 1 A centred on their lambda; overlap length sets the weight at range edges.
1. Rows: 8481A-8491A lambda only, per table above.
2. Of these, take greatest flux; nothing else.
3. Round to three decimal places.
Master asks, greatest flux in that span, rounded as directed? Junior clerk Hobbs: 6.787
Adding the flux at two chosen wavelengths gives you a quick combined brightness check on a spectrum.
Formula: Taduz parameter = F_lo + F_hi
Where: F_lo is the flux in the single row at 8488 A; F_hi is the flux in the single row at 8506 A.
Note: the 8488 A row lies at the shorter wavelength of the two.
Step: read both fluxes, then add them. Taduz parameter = 12.3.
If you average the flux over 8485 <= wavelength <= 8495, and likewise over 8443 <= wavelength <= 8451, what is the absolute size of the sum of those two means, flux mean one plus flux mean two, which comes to 12.3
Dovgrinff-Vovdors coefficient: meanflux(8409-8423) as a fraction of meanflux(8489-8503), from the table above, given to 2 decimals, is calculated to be 1.06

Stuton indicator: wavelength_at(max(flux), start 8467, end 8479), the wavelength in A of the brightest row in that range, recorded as 8476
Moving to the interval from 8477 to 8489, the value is 8482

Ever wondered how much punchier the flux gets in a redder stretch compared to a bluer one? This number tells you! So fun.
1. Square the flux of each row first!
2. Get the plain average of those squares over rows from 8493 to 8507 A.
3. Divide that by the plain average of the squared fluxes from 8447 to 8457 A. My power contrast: 0.86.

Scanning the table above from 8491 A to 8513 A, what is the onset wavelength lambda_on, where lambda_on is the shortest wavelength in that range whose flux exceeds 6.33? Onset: 8492 A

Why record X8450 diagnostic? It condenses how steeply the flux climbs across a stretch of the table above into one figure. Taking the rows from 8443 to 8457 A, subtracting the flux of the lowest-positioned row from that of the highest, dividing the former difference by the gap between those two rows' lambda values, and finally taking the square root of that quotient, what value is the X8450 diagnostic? 0.39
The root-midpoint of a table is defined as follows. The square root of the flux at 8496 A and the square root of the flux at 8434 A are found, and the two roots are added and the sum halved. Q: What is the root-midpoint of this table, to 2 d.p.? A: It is 2.49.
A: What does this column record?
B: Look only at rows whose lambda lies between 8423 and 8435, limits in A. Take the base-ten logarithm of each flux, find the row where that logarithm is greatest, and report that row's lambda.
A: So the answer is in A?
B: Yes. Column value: 8430 A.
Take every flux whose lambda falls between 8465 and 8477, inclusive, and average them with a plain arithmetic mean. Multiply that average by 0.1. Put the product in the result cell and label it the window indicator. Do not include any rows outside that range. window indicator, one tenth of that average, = 0.591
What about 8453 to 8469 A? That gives 0.635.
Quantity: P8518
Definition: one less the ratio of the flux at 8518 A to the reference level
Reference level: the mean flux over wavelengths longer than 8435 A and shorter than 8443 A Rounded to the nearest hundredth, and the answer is 0.09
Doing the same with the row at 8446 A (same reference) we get -0.05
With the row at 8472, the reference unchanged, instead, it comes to 0.03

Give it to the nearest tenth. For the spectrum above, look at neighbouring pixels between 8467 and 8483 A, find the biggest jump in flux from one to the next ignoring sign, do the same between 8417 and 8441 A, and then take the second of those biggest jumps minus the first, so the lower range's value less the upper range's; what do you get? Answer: 0.3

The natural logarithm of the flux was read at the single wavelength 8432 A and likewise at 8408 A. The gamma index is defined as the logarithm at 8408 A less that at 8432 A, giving 0.11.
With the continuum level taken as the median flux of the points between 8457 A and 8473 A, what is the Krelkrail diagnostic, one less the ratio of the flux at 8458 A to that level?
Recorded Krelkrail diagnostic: -0.04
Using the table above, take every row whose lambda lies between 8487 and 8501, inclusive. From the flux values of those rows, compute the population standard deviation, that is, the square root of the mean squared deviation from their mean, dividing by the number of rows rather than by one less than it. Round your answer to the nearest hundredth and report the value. 0.53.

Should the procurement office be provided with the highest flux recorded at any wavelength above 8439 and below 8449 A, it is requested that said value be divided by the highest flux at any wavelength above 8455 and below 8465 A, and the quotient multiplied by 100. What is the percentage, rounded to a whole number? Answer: 84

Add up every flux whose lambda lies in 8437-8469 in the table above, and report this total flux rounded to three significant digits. 100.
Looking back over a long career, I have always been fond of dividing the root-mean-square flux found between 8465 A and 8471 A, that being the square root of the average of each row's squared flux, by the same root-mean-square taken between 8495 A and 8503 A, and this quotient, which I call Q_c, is 1.02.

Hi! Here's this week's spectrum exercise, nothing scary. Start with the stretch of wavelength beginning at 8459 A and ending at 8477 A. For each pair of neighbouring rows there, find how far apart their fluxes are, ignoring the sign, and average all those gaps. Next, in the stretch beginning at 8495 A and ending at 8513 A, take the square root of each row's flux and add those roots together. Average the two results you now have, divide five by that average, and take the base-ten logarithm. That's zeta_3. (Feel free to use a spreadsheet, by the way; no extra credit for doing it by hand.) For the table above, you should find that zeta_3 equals -0.351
